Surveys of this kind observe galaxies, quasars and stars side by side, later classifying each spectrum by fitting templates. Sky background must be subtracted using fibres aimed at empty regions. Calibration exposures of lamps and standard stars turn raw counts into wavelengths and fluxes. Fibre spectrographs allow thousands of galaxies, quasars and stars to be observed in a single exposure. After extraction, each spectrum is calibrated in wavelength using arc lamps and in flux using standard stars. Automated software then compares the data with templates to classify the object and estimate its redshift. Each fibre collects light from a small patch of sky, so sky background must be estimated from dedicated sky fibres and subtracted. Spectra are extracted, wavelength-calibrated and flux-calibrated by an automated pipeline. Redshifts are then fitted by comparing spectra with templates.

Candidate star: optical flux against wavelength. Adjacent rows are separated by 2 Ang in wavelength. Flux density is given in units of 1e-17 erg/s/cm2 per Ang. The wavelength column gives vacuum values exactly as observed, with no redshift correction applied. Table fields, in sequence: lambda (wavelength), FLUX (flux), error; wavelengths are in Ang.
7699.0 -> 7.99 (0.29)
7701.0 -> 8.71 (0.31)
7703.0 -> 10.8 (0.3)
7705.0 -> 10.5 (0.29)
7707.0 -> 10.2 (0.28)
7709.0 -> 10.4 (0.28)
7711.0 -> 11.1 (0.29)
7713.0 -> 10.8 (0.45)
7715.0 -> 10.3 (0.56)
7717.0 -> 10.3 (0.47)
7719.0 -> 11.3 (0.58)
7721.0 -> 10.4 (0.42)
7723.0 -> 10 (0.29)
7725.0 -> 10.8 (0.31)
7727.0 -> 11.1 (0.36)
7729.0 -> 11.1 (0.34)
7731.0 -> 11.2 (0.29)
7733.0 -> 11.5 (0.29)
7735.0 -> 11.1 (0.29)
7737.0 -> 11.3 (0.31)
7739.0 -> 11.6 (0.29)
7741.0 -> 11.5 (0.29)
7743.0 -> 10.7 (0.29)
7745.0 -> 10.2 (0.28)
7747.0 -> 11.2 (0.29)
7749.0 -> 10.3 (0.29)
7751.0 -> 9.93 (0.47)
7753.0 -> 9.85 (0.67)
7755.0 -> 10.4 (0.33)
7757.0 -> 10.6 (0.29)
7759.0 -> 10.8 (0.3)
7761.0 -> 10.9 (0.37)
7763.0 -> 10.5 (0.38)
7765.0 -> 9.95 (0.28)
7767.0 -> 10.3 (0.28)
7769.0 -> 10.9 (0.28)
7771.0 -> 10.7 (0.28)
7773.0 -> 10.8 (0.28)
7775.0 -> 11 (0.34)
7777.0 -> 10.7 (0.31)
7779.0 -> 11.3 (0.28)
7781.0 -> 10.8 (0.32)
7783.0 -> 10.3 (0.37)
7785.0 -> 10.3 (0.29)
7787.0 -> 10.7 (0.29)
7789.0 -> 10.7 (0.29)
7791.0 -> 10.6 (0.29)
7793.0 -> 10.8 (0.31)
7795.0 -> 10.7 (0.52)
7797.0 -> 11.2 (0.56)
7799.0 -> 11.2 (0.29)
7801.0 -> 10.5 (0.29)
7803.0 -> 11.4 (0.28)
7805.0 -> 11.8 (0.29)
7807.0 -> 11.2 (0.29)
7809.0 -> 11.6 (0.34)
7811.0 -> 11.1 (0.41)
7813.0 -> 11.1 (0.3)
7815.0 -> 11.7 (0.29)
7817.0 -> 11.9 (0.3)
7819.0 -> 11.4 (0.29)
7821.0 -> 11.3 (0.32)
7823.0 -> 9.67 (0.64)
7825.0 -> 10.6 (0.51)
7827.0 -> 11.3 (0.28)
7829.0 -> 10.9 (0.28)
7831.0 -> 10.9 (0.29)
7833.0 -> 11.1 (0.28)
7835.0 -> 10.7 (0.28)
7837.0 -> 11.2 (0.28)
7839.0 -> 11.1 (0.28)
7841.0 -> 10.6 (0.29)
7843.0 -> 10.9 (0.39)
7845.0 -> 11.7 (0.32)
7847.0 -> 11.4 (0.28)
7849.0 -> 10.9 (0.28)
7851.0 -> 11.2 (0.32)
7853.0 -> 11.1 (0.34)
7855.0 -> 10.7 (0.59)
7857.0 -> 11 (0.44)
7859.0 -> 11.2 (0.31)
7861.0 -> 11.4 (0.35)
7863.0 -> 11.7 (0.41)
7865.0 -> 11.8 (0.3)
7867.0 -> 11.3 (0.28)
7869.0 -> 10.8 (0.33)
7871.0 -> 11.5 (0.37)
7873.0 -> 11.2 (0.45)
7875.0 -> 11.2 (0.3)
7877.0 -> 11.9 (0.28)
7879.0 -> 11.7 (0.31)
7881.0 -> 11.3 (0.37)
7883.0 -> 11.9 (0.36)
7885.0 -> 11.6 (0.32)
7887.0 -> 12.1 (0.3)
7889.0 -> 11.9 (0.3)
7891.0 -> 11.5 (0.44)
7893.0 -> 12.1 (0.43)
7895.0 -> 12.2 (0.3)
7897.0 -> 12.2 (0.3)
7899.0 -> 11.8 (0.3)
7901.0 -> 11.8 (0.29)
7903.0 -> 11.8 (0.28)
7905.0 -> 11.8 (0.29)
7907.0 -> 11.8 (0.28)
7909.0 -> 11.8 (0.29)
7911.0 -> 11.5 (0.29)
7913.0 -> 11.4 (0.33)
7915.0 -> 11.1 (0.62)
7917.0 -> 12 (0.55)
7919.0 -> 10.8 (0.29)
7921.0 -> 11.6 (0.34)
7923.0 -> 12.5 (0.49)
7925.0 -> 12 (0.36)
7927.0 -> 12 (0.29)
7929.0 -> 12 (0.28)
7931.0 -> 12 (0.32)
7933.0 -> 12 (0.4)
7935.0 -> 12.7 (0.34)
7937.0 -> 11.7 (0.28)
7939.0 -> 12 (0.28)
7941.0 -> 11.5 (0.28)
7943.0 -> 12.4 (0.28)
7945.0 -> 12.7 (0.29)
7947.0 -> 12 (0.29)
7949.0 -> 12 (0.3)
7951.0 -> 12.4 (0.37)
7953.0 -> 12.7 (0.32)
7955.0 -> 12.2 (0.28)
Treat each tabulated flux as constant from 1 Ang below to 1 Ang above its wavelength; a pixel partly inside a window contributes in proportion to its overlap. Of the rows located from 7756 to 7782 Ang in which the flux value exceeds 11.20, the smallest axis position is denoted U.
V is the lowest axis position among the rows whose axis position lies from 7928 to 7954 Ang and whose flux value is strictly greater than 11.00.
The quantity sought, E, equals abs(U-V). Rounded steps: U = 7779.0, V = 7929.0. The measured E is 150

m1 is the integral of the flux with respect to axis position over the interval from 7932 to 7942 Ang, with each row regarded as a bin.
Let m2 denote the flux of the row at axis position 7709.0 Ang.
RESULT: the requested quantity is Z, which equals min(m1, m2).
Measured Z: 10.4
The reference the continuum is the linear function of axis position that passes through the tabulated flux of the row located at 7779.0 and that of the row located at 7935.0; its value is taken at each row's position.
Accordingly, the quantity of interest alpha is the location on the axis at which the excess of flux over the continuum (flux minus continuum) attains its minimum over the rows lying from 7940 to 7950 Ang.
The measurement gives 7941.0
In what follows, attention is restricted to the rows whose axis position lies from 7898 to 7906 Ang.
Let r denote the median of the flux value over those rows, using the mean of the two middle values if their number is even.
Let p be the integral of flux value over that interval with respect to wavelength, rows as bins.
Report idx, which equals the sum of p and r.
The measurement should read 106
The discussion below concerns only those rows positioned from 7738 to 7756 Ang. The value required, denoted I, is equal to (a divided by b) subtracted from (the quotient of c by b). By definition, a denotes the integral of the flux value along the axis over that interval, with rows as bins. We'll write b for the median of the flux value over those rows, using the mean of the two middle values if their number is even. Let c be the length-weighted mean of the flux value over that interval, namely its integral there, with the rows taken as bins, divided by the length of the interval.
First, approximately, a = 191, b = 10.4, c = 10.6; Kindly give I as -17.4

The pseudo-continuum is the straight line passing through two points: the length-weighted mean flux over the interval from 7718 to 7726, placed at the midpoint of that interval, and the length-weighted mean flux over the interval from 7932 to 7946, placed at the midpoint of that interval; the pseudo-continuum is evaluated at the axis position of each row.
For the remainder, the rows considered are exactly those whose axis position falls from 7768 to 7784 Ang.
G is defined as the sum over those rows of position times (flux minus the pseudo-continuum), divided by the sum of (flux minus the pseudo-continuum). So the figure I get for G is 7778.4 Ang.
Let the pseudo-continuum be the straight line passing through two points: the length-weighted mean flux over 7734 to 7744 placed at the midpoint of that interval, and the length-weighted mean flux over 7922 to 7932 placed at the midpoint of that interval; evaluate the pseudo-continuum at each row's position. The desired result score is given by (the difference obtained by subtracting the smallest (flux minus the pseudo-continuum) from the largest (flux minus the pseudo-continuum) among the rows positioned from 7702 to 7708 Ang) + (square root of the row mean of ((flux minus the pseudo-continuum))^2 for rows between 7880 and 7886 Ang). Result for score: 1.00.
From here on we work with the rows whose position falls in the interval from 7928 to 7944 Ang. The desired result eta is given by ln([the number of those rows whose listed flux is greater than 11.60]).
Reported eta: 1.9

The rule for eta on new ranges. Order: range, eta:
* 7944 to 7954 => 1.6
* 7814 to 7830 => 0.7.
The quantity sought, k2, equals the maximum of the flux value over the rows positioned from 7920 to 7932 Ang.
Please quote 12.5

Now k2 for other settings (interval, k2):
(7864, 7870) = 11.8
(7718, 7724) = 11.3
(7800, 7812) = 11.8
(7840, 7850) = 11.7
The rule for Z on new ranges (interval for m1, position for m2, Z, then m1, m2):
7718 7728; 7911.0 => 11.5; 107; 11.5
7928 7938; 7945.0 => 12.7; 121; 12.7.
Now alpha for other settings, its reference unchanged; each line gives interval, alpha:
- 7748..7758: 7753.0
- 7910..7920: 7919.0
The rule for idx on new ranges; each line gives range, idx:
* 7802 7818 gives 195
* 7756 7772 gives 180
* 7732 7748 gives 189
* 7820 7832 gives 140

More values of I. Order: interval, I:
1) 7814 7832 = -16.7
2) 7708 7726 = -17.3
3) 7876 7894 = -16.8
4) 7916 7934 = -16.8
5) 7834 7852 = -17.0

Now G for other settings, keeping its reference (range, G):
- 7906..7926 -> 7914.8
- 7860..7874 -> 7869.7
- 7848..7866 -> 7853.6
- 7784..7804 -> 7790.7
